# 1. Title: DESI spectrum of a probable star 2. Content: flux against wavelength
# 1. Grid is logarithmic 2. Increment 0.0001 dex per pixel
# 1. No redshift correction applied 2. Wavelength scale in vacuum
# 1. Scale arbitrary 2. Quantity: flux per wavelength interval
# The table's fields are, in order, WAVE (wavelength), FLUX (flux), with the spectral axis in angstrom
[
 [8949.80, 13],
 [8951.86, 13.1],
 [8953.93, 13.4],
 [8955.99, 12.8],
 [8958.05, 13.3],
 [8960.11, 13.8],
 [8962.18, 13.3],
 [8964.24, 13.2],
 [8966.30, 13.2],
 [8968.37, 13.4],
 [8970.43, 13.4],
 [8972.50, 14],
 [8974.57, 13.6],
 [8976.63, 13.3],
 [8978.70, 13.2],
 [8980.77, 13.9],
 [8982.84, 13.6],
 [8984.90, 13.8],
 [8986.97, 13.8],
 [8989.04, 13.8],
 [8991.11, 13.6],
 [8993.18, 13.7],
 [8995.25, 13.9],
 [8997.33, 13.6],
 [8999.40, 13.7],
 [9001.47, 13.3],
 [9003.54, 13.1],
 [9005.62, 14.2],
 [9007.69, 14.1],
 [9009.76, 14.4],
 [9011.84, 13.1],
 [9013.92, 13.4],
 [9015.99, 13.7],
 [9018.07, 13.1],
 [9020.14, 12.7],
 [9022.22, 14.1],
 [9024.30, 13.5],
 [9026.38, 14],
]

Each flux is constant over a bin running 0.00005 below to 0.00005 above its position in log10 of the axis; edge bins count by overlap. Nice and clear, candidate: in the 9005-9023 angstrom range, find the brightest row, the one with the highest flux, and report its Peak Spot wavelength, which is 9009.76 angstrom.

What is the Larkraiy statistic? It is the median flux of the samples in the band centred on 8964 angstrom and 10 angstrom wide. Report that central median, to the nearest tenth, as 13.3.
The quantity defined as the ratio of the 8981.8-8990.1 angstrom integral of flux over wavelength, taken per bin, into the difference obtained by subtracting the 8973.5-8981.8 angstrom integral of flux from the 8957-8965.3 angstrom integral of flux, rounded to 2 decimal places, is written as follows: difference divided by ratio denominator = -0.01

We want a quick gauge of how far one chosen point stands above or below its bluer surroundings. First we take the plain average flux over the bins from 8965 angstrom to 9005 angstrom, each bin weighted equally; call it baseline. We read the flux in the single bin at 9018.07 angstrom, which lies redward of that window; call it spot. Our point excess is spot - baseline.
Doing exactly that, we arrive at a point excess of -0.5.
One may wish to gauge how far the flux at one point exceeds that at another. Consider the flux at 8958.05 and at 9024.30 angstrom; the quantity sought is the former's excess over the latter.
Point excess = -0.2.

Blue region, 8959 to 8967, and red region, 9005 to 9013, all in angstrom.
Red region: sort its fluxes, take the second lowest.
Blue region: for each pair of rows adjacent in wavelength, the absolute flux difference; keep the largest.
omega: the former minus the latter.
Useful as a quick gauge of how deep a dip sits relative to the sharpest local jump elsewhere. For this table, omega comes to 13.6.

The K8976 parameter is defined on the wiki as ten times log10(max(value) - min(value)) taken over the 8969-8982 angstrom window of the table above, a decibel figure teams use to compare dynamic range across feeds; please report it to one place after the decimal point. -1.0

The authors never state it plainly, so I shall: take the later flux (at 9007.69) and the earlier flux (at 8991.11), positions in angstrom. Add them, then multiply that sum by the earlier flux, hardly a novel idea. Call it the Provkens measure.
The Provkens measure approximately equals 377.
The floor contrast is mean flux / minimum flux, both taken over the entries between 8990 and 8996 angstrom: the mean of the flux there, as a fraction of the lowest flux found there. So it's 1.01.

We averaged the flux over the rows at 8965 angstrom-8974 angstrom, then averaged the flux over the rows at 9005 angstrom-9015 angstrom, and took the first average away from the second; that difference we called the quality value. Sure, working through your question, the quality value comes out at 0.34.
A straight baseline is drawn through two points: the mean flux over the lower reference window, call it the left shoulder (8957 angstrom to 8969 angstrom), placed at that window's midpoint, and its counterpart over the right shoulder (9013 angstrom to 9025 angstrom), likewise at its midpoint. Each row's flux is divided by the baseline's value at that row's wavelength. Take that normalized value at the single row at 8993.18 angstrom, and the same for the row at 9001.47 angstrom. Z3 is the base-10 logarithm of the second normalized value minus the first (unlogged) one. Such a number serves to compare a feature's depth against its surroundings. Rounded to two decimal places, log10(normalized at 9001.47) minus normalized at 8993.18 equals -1.03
